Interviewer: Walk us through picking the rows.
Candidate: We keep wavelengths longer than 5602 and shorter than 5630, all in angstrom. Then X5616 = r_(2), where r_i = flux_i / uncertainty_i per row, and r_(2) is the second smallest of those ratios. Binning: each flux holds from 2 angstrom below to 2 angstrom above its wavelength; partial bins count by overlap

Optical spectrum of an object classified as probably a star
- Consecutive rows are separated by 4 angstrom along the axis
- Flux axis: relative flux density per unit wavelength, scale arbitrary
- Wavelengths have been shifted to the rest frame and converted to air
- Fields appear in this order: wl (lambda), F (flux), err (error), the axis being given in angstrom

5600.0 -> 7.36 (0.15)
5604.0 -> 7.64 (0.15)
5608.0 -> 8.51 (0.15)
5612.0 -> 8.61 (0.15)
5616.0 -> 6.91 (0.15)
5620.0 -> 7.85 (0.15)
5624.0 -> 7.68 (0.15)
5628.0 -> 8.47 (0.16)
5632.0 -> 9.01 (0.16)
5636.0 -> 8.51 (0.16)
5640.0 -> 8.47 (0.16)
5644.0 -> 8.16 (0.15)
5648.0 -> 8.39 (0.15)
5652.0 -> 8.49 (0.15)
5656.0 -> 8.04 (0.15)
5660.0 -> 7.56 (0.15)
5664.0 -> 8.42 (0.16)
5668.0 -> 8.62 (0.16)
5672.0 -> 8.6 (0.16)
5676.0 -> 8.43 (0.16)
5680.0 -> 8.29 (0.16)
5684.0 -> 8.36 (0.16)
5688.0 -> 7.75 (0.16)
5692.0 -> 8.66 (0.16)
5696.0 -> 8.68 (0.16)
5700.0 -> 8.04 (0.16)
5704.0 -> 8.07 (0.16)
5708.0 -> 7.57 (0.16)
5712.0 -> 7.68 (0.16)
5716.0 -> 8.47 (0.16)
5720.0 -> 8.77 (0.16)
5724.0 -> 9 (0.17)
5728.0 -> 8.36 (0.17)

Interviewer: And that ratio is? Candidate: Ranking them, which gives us 50.9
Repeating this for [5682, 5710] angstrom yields 48.4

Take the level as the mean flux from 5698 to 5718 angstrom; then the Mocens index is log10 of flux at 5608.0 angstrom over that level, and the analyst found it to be 0.029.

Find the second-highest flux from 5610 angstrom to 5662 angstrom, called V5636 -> 8.61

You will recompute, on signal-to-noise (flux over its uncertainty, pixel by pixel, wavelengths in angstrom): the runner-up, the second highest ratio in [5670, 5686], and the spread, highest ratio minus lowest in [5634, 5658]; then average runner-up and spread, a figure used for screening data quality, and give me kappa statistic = 28.2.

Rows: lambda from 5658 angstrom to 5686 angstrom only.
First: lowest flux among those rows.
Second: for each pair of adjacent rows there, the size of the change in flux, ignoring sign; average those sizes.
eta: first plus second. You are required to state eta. 7.8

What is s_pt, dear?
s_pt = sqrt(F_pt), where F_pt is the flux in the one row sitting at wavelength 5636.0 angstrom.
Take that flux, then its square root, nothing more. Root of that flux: 2.92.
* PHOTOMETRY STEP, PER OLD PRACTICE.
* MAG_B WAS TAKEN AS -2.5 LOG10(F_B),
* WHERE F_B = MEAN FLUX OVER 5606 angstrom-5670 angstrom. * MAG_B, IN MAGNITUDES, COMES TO -2.29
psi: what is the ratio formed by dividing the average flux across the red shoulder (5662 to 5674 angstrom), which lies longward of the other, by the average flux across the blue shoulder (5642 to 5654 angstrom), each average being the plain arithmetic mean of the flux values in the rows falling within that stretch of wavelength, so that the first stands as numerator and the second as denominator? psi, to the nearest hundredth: 1.02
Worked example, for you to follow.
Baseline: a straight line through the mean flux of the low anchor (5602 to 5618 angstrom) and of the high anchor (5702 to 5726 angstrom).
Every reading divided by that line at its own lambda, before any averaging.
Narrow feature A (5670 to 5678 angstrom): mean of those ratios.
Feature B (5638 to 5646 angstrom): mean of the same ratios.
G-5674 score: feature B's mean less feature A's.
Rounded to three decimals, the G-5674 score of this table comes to -0.011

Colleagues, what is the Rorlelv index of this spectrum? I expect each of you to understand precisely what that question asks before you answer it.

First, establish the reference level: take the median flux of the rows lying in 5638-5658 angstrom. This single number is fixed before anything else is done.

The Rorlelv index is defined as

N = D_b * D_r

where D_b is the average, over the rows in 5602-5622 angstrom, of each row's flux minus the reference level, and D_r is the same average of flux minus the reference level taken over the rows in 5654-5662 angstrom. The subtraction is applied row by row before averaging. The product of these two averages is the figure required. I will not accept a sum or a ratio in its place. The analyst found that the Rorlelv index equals 0.29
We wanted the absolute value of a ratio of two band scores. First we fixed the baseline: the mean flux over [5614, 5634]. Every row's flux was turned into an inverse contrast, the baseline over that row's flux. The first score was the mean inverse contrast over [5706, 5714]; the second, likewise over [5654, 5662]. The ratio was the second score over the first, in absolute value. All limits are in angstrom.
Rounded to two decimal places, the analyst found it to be 0.98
